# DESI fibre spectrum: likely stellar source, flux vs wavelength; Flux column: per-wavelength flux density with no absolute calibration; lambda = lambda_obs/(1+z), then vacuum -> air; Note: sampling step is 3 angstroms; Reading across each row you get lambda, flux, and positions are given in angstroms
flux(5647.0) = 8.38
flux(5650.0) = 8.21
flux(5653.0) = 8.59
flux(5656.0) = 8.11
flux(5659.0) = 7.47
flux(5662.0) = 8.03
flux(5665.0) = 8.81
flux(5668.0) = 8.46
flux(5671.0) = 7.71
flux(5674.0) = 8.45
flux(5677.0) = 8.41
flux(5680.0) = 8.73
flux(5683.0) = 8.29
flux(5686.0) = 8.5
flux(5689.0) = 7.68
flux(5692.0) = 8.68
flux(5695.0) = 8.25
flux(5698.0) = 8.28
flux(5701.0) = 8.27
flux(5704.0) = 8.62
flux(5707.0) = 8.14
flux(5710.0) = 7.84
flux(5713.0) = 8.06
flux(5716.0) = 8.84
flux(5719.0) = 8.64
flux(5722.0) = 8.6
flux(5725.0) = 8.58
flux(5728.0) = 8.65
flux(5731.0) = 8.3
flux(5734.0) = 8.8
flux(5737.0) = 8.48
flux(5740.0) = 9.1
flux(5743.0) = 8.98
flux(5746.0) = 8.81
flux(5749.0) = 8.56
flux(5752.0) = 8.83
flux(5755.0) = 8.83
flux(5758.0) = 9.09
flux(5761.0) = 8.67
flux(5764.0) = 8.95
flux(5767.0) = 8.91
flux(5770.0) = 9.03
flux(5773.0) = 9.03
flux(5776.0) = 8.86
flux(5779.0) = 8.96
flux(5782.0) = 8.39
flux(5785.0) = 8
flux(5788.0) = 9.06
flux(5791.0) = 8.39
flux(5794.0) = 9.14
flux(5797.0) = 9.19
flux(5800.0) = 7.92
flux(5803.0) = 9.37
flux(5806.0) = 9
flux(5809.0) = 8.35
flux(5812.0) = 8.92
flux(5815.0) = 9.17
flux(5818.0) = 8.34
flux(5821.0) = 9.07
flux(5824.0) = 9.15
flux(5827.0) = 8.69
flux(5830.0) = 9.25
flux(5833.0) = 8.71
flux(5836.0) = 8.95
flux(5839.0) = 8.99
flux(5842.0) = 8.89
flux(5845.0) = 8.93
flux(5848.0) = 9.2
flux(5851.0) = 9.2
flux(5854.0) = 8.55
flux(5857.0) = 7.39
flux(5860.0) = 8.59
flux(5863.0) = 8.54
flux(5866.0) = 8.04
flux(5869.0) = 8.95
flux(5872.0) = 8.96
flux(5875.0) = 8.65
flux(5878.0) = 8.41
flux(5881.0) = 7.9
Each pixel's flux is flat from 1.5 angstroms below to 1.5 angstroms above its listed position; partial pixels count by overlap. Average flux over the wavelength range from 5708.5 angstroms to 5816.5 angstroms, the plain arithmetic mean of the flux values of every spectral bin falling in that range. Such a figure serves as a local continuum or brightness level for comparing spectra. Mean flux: 8.73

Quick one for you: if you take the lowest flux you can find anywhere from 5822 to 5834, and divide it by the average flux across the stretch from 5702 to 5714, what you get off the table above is 1.06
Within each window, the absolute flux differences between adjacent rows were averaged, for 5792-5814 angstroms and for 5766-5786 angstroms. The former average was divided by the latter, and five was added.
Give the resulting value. 8.2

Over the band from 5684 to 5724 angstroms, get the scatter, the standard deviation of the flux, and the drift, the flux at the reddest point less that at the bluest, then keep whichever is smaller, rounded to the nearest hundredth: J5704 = 0.10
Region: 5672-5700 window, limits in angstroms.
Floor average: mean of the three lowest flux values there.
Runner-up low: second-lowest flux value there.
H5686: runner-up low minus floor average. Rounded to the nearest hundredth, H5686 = 0.18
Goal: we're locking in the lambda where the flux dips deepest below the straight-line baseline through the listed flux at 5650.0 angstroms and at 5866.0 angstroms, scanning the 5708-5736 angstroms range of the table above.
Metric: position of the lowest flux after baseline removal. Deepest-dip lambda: 5710.0 angstroms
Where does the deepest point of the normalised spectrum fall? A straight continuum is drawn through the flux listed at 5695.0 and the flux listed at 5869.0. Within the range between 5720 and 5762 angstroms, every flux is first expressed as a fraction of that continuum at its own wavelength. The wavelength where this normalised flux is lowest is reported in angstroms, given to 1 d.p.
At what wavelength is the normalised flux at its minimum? 5731.0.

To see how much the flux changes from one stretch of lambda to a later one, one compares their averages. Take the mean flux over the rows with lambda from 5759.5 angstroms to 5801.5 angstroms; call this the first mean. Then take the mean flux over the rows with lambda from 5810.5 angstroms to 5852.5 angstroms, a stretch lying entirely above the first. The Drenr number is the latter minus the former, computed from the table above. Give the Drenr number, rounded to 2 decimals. 0.21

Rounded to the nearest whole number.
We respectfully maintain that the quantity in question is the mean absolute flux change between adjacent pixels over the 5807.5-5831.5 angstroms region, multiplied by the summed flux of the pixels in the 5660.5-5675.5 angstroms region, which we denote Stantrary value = 21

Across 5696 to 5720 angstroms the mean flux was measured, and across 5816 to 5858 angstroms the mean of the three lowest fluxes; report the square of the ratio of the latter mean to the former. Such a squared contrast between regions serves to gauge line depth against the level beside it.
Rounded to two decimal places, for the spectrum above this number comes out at 0.94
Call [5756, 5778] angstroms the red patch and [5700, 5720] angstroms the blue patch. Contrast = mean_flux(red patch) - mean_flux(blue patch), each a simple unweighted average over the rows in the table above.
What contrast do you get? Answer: 0.59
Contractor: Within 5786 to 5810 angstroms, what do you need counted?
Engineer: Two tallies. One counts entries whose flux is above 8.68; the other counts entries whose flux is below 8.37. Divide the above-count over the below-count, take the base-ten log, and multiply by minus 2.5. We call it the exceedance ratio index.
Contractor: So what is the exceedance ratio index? -0.99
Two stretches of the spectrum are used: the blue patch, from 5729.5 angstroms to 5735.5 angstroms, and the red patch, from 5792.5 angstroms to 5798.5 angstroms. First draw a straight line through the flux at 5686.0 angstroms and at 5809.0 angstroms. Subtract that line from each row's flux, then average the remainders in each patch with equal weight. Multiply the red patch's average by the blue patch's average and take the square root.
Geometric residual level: 0.29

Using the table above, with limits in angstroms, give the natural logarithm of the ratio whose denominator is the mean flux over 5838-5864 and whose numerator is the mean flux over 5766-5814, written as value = 0.010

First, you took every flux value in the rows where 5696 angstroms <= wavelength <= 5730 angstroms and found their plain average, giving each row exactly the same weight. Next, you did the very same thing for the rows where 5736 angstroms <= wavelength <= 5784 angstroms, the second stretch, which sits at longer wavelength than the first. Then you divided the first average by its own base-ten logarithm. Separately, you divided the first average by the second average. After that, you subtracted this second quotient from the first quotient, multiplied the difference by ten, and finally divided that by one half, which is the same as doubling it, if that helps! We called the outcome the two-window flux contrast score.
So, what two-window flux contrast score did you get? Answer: 163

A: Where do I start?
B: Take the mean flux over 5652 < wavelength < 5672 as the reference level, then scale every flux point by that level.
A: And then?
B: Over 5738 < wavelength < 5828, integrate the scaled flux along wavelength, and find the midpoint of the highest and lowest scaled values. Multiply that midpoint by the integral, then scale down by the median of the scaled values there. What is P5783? 94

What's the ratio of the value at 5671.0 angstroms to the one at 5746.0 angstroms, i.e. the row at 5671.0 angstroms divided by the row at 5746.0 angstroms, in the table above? 0.88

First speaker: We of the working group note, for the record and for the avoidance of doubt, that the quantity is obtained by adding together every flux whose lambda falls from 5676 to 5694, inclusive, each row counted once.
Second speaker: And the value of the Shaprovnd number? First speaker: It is 50.3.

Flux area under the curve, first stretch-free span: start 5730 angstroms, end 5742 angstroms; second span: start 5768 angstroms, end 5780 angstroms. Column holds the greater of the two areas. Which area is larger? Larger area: 108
